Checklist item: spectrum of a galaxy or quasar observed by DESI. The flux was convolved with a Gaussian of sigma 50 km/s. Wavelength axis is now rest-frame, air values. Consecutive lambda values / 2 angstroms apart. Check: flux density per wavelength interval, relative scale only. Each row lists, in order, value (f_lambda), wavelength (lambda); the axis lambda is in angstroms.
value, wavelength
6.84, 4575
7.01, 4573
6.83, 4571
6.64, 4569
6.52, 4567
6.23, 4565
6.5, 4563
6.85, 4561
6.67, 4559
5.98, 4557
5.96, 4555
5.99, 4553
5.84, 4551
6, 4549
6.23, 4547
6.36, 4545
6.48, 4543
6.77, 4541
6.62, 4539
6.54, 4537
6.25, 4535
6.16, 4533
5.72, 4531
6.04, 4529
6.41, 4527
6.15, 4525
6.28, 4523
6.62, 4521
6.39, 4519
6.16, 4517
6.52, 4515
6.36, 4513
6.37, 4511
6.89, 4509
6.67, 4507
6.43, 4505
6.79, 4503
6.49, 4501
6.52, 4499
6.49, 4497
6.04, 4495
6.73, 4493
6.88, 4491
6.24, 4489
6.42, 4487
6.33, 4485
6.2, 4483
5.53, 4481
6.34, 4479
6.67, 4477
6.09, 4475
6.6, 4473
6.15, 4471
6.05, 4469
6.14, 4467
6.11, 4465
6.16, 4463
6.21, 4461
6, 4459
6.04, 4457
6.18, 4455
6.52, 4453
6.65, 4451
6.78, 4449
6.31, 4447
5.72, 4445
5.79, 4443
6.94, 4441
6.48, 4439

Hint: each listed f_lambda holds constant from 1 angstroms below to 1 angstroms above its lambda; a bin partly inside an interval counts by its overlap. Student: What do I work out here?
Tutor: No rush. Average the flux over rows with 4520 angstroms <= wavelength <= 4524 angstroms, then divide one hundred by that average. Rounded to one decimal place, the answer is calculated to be 15.5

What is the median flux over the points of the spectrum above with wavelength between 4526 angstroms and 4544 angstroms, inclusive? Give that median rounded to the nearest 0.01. 6.41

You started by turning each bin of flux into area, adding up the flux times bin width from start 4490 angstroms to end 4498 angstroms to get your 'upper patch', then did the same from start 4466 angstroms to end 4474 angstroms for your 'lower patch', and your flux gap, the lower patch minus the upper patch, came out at -2.4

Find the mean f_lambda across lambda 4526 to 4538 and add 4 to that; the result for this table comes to 10.19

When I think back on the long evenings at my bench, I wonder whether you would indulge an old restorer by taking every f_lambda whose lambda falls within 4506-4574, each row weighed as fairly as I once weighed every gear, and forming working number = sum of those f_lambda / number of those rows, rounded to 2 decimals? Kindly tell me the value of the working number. 6.38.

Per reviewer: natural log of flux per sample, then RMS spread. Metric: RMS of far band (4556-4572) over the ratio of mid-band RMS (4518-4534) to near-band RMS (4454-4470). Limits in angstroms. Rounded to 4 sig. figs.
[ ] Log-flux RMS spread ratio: 1.858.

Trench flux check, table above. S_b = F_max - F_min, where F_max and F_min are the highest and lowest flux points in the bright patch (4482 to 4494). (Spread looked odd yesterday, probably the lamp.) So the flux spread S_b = 0.68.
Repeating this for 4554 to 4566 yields 0.89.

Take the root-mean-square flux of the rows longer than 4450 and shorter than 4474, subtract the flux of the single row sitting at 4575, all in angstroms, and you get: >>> -0.60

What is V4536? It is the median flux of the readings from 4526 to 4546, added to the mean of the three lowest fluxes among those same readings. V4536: 12.4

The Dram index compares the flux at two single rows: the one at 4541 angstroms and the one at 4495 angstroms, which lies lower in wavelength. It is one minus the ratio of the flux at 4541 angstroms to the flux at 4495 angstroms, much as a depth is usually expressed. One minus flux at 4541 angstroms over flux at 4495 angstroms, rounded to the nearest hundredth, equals -0.12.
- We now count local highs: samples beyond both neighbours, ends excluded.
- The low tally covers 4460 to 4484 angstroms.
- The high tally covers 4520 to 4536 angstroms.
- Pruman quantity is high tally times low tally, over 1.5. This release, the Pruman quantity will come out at 2.0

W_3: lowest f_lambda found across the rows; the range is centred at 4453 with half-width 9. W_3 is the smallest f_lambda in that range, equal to 5.72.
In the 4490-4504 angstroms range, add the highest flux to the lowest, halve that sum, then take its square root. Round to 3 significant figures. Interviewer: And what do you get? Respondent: 2.54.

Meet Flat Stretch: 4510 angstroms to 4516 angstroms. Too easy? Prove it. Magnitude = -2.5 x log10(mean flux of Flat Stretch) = -2.02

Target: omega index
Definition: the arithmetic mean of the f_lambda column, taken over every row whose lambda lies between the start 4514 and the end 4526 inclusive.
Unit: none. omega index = 6.35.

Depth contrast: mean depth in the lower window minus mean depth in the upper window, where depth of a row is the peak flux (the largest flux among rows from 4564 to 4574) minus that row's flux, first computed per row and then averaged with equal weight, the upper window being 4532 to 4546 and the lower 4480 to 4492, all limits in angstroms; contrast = 0.2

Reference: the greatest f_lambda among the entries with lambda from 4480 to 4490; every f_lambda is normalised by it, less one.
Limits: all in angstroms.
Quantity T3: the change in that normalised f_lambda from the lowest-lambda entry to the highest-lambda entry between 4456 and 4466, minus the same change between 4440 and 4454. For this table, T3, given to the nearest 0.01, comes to 0.08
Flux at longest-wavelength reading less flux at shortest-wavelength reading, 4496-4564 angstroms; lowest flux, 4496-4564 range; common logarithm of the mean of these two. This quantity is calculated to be 0.46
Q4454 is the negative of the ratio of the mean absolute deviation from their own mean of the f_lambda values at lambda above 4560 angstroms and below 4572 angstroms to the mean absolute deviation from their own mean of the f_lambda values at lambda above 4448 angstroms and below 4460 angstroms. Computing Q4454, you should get -0.6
